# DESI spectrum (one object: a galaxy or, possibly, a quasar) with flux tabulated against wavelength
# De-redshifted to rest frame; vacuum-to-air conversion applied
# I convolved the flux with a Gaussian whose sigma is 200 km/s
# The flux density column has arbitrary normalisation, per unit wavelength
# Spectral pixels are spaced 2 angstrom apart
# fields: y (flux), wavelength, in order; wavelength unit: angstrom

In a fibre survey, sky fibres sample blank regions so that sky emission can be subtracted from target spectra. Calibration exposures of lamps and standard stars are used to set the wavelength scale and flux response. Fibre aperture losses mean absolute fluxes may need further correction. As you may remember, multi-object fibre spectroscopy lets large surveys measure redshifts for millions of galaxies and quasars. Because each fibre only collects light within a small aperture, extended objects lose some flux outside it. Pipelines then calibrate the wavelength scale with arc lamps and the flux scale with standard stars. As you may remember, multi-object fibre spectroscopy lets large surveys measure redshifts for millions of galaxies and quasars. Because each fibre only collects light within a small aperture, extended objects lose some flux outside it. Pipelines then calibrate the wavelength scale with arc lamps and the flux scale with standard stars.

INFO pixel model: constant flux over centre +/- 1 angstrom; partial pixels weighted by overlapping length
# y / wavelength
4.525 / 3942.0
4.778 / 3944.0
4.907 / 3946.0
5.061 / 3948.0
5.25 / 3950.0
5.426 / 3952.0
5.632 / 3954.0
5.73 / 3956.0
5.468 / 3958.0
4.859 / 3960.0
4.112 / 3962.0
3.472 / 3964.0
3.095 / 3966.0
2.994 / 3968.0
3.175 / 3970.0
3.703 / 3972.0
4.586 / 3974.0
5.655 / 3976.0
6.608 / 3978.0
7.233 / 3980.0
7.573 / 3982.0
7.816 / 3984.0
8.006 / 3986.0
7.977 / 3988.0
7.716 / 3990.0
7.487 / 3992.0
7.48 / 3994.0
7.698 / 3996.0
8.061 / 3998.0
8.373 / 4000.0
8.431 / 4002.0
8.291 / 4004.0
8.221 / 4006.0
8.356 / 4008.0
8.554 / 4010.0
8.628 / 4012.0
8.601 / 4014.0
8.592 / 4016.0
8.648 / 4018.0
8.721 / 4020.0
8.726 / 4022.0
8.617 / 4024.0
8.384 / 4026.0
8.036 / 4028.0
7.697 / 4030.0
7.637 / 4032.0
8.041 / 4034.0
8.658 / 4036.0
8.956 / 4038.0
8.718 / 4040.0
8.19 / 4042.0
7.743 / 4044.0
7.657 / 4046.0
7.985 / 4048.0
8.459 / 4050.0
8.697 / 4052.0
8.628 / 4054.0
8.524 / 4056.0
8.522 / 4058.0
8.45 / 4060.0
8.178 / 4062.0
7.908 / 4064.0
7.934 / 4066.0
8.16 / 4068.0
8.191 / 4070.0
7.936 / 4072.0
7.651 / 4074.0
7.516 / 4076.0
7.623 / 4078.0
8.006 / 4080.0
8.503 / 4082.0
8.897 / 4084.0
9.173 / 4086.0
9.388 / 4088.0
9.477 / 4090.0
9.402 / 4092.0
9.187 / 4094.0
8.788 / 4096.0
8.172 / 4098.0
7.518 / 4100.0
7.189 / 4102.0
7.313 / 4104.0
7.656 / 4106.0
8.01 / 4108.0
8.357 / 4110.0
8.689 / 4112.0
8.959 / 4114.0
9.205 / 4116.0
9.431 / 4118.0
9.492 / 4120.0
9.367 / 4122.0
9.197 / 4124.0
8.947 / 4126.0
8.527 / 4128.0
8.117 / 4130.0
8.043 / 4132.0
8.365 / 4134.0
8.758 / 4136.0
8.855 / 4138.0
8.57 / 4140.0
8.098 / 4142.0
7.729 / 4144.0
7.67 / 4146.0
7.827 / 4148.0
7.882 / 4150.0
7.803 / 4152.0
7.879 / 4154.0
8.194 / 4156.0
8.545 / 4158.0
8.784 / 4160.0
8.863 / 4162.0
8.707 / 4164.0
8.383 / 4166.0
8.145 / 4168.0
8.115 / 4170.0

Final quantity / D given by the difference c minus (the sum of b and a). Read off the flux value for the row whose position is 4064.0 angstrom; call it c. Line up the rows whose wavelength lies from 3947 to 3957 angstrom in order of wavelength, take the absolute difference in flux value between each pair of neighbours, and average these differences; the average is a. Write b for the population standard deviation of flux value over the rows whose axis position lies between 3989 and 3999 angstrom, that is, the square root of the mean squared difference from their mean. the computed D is 7.5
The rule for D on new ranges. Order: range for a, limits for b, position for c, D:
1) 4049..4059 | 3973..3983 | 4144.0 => 6.5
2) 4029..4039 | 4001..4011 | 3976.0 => 5.2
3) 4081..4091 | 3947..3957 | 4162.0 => 8.4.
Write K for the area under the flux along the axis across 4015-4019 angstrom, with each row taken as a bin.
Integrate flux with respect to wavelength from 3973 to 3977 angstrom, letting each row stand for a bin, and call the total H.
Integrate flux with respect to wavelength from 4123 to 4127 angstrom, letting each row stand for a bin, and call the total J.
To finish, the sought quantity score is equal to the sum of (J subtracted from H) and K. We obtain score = 19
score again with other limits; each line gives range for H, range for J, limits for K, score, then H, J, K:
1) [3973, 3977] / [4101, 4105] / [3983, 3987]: 23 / 20.5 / 29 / 31.6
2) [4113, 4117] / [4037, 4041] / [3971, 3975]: 18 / 36.3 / 35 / 16.6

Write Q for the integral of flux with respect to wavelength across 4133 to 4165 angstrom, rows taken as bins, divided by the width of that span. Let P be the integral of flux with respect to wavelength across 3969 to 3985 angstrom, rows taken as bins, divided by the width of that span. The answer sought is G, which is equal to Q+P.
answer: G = 14.1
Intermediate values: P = 5.8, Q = 8.28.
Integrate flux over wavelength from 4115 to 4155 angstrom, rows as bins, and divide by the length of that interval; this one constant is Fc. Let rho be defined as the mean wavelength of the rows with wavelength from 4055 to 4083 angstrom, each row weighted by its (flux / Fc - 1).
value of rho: 4072.4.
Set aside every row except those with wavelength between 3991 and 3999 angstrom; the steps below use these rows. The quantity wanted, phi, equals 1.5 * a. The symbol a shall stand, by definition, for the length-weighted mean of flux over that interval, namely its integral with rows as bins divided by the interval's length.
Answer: 11.5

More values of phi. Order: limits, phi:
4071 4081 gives 11.6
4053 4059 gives 12.8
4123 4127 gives 13.6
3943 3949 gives 7.4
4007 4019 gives 12.8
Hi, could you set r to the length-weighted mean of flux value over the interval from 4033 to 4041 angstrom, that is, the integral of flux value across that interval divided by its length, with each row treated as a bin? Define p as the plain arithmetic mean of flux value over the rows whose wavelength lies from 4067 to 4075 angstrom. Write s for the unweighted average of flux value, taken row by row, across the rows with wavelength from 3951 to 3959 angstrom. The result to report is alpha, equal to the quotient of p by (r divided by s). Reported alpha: 5.2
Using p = 8.0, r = 8.6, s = 5.6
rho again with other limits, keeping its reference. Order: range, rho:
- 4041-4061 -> 4043.9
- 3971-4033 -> 3983.2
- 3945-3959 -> 3951.7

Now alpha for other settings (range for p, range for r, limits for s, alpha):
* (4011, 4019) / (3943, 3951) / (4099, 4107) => 12.8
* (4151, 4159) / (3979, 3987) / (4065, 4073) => 8.5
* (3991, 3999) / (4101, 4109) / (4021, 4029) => 8.6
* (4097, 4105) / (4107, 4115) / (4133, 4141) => 7.7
